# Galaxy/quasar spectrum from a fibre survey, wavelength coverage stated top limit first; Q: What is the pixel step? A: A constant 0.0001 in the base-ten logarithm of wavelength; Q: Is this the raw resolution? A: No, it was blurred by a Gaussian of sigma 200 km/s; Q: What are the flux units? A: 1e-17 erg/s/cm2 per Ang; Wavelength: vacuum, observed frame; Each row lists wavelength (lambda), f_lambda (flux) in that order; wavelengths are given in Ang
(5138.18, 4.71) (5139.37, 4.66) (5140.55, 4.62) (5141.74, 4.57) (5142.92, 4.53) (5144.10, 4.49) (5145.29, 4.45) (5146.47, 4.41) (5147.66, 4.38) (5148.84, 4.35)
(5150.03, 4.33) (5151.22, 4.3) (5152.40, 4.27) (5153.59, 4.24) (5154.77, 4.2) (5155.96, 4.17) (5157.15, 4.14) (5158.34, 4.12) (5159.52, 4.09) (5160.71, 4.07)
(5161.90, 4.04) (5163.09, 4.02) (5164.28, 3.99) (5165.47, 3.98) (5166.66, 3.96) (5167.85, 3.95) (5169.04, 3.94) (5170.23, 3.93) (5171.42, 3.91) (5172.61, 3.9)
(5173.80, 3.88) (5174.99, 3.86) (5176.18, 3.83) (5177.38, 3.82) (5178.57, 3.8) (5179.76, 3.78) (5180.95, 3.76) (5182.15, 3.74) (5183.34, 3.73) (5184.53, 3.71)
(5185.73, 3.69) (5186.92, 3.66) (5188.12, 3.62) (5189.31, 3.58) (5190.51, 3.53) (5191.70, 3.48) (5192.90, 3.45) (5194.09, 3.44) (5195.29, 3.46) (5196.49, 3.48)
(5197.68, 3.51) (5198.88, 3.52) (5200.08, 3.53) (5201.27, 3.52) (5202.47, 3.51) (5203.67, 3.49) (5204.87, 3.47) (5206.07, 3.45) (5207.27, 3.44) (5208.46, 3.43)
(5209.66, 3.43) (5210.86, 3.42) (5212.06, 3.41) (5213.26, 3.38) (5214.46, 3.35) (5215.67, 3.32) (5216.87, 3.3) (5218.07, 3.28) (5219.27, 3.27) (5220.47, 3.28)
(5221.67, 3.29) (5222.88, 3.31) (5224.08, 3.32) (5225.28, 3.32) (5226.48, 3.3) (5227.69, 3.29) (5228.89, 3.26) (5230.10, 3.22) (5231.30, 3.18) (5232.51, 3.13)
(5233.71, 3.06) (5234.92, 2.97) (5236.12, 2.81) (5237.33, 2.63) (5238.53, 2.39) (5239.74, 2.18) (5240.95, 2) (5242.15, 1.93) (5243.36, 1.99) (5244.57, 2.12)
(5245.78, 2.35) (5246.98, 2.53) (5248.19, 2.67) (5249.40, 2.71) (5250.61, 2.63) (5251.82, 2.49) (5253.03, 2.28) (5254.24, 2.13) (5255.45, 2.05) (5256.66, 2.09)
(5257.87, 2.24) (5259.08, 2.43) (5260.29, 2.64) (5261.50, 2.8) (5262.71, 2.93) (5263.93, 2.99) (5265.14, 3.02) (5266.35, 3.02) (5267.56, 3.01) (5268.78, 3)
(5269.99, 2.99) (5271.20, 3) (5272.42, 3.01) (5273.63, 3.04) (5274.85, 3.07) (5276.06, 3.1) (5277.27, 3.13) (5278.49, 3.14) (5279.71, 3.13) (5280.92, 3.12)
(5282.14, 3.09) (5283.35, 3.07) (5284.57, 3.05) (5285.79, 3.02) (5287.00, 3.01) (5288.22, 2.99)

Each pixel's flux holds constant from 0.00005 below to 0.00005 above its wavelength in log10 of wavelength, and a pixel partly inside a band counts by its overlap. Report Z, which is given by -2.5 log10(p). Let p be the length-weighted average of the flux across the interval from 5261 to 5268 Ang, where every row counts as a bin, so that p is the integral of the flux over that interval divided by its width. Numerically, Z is -1.18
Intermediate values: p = 2.96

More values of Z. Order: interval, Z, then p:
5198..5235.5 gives -1.31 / 3.34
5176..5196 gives -1.40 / 3.65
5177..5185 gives -1.44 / 3.77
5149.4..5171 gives -1.53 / 4.09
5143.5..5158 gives -1.59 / 4.31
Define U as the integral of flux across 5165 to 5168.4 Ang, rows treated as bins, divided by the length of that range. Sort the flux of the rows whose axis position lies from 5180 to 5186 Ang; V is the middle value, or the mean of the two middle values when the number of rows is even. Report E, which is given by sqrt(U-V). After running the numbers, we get 0.5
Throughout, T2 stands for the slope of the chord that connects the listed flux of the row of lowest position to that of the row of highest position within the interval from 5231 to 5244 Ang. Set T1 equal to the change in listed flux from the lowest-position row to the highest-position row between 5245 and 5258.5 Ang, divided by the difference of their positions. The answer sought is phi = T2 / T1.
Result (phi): 10.8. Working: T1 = -0.009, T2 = -0.099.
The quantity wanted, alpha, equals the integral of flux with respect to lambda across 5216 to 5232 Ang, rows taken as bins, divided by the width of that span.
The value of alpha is 3.3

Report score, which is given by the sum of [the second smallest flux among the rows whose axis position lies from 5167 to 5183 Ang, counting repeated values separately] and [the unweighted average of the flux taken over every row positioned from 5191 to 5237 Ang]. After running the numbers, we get 7.10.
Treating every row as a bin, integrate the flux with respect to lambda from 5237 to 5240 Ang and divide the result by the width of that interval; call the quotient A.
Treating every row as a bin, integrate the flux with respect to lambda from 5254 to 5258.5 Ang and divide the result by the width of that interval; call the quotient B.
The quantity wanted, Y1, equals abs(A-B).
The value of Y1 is 0.3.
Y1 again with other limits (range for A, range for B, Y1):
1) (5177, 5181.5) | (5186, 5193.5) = 0.2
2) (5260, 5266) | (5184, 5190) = 0.8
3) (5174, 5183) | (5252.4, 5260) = 1.6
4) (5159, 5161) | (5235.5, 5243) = 1.8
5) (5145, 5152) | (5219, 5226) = 1.1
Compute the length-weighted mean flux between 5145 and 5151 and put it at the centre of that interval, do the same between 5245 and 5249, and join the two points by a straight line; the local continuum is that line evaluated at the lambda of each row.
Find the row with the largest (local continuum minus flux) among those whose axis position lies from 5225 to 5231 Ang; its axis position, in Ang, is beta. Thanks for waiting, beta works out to 5230.10 Ang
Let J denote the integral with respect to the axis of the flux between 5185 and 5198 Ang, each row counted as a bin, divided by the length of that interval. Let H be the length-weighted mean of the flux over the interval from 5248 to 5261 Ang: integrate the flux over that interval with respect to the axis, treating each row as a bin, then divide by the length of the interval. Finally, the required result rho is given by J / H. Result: 1.48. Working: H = 2.4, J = 3.5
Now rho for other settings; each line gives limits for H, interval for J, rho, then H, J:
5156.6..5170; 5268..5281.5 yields 0.76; 4.0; 3.1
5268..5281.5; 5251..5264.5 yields 0.80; 3.1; 2.5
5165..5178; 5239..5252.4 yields 0.60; 3.9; 2.3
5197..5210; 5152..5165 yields 1.18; 3.5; 4.1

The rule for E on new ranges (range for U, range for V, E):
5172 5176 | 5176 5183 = 0.3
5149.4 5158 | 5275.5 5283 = 1.1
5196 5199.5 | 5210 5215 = 0.3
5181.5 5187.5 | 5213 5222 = 0.6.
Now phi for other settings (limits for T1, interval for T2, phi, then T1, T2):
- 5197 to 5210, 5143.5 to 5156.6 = 4.0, -0.007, -0.027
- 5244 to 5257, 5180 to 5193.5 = 10.5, -0.002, -0.026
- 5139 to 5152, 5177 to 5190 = 0.7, -0.030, -0.020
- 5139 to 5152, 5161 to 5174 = 0.4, -0.030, -0.013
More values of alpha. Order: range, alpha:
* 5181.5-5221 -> 3.5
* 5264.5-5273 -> 3.0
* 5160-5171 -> 4.0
